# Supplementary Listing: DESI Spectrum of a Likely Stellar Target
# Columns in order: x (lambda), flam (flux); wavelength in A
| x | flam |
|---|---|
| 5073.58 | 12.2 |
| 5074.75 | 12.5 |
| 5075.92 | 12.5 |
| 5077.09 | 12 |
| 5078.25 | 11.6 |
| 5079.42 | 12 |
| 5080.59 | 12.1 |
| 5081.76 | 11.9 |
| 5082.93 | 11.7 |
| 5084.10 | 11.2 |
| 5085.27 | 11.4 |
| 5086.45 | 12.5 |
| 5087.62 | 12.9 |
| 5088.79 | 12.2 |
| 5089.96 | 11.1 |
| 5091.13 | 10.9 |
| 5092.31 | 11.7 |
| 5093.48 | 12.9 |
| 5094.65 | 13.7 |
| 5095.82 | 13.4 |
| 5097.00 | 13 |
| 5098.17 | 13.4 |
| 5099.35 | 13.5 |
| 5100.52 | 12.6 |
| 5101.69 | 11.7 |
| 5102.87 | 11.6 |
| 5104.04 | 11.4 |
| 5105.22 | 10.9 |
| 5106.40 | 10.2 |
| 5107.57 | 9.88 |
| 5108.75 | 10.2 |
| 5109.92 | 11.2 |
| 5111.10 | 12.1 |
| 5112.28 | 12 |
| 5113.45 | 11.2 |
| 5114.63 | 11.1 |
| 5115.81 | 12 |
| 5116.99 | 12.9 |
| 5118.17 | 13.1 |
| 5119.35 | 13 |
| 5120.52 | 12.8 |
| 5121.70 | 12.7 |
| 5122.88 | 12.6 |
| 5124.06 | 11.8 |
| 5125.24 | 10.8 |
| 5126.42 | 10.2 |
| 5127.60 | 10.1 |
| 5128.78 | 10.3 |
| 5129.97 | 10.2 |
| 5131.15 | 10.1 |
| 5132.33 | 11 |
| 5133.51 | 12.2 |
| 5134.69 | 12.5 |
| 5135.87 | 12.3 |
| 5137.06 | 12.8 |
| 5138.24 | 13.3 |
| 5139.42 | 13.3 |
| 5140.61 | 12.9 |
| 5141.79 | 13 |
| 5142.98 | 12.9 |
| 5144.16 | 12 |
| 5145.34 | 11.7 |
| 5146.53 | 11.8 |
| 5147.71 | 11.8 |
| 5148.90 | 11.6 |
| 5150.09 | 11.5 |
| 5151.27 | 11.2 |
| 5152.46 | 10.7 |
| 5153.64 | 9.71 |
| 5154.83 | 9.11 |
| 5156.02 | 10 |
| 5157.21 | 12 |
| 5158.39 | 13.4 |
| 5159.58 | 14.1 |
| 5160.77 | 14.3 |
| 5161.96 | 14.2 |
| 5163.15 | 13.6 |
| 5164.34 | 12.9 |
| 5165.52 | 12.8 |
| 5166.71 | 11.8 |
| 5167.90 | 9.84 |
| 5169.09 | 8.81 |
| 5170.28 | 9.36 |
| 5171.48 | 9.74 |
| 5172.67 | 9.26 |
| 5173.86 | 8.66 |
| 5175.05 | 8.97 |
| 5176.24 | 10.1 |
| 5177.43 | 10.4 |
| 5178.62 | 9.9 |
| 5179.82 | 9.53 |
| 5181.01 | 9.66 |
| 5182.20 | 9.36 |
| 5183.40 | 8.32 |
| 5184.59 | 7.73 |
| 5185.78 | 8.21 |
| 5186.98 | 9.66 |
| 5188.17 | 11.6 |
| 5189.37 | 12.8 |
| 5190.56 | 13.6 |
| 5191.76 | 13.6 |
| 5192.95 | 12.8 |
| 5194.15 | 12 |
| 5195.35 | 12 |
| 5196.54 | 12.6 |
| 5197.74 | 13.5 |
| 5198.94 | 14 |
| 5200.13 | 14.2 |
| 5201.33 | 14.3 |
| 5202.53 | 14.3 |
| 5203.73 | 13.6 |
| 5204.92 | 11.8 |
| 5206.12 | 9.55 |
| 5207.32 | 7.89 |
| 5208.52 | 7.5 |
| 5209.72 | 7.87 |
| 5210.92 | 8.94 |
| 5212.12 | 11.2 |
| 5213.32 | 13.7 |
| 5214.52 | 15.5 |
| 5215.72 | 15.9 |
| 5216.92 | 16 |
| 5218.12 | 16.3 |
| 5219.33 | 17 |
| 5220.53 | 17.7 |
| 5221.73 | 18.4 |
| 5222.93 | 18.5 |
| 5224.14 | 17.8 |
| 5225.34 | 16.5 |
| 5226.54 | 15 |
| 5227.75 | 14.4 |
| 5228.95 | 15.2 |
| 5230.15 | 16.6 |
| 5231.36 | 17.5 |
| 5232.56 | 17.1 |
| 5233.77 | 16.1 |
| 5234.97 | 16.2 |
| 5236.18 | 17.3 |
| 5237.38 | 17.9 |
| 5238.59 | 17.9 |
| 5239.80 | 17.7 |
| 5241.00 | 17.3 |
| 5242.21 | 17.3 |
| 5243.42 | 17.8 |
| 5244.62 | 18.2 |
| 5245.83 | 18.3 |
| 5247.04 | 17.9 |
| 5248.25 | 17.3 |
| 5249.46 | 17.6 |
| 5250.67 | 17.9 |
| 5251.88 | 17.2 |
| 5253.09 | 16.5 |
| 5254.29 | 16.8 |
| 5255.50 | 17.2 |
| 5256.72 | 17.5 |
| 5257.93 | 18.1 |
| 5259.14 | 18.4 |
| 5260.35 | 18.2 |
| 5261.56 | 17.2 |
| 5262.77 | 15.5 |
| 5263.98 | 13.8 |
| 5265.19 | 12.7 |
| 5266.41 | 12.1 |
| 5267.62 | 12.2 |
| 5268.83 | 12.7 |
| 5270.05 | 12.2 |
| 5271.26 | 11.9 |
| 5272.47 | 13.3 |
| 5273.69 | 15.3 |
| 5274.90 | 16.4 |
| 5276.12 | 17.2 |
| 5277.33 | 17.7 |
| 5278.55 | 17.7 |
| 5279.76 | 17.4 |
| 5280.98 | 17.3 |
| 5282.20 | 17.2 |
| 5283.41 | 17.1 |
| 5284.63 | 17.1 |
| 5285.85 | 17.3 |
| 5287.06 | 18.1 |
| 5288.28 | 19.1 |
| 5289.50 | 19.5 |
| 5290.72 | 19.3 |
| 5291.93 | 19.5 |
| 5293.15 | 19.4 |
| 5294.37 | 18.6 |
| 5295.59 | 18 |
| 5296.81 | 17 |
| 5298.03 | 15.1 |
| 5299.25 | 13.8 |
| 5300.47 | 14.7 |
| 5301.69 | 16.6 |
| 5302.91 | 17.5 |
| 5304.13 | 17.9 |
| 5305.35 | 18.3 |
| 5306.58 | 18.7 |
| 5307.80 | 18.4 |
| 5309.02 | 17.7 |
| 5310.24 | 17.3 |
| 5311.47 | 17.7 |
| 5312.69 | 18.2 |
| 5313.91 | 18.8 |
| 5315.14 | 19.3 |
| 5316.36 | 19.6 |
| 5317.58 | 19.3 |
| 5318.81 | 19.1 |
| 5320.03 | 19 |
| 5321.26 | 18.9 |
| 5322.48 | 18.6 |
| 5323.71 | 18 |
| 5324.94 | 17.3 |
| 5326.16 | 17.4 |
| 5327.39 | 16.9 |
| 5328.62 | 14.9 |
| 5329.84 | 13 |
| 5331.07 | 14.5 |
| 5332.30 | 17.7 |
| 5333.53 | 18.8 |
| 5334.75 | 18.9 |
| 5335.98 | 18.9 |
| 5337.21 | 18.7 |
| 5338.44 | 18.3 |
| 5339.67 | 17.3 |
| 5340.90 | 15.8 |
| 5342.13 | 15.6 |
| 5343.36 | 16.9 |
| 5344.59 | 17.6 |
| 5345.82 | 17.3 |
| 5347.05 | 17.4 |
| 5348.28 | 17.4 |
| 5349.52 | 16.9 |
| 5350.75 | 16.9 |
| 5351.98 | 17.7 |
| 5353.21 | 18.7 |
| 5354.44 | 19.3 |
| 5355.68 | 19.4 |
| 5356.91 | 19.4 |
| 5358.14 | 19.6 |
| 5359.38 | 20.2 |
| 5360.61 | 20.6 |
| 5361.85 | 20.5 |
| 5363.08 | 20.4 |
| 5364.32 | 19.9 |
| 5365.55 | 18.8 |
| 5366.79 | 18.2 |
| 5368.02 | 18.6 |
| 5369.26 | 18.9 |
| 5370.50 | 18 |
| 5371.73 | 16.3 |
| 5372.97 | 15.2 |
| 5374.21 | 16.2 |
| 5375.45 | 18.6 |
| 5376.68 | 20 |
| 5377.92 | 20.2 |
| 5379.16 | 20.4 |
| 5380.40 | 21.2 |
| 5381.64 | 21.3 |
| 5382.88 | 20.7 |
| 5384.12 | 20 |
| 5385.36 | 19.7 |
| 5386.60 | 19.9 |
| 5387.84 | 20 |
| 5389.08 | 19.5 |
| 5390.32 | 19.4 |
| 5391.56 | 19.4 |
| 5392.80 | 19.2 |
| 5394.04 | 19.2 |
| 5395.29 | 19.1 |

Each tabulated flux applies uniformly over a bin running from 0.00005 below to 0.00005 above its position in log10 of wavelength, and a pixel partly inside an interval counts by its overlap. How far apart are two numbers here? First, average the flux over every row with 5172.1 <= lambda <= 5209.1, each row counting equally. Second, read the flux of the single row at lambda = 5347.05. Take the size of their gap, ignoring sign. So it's 6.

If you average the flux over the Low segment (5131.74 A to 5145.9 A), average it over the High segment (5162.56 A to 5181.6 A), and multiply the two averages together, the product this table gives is 129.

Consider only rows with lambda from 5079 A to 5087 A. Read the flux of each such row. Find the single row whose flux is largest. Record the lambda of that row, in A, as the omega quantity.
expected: 5086.45 A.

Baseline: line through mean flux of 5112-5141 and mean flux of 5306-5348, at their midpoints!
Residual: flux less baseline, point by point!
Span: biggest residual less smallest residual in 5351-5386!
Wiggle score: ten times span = 58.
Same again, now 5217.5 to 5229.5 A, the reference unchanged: 42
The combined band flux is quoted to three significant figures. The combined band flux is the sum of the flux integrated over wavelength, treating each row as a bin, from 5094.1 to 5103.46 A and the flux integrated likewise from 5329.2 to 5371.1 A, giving 880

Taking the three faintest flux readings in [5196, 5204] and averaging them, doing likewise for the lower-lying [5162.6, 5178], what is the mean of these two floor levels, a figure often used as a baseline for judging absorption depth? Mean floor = 11.0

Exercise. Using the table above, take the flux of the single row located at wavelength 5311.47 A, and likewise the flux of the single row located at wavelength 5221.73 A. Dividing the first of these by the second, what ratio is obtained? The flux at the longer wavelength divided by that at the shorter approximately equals 0.96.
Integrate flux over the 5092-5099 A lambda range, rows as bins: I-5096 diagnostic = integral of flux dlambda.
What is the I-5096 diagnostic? 92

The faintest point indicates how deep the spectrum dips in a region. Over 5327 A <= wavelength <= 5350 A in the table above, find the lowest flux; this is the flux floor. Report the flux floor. 13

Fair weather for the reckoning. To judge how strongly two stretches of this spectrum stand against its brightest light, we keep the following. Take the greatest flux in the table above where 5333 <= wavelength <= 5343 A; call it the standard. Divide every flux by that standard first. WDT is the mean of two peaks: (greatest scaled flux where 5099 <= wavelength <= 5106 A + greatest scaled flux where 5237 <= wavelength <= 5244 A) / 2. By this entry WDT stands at 0.83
